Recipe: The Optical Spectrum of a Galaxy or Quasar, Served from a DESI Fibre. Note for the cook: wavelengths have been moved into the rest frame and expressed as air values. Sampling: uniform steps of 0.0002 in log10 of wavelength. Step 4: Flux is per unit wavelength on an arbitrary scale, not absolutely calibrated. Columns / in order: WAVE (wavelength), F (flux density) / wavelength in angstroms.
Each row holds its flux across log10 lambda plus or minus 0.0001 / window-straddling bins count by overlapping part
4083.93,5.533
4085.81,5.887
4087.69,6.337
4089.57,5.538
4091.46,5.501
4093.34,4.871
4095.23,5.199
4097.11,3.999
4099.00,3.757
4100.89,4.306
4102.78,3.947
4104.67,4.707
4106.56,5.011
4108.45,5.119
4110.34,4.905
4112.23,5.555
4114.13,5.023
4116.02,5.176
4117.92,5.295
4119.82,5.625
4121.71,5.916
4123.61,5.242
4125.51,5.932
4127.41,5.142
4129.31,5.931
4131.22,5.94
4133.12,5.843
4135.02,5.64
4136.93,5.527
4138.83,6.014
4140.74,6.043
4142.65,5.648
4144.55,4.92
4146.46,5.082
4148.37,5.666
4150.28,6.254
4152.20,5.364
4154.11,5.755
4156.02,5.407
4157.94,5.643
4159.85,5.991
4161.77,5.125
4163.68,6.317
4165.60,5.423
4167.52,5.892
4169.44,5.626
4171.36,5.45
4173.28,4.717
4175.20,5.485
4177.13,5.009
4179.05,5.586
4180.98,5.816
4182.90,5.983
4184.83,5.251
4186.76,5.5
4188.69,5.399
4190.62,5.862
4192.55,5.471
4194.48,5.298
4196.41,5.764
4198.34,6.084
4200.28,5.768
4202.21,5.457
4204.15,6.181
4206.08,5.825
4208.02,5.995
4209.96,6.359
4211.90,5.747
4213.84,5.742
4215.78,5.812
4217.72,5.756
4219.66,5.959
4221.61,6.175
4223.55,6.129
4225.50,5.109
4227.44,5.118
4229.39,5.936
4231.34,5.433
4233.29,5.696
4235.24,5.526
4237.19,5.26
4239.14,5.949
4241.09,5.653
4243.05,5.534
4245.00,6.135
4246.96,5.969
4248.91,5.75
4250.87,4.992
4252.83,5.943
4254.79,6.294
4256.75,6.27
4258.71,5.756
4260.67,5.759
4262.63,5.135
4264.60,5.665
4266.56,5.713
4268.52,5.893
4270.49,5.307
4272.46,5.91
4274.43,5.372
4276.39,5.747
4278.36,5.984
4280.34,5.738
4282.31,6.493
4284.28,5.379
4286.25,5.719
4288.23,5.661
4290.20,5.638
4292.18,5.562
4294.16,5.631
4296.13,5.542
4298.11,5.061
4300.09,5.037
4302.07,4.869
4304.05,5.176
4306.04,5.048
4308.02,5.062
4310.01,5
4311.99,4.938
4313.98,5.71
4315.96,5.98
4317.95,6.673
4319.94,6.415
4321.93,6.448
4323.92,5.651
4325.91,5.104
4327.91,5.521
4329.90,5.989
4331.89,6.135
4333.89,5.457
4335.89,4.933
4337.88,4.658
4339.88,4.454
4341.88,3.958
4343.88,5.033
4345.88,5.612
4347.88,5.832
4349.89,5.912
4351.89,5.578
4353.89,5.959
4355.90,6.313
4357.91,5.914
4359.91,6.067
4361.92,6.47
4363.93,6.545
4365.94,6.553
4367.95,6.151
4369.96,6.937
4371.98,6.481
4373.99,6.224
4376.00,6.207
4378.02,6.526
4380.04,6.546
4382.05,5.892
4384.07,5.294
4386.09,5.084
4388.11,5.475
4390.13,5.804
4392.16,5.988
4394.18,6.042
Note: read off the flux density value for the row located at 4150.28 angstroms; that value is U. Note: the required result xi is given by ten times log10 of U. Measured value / 7.96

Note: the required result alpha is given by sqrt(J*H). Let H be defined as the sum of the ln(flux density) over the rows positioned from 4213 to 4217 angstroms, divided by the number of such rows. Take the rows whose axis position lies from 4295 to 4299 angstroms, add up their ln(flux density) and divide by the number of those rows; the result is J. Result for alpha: 1.71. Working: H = 1.75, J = 1.67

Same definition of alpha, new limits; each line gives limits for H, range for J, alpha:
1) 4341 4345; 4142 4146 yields 1.58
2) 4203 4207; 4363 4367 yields 1.84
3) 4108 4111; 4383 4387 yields 1.63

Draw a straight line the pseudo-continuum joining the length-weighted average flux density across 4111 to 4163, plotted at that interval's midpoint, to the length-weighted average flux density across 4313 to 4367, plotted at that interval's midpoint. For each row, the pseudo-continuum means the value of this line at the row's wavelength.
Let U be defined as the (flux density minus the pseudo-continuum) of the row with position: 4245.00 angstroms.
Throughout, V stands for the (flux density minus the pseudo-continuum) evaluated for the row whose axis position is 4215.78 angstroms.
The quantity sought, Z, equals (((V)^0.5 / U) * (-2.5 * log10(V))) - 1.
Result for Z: 0.7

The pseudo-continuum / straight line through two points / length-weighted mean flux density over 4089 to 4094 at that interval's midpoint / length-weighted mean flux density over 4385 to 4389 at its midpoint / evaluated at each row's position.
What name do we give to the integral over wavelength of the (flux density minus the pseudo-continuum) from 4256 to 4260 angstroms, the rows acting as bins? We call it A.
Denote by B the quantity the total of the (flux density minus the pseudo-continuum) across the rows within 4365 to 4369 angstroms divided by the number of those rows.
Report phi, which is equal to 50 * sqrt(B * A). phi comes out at 86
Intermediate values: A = 2.8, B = 1.08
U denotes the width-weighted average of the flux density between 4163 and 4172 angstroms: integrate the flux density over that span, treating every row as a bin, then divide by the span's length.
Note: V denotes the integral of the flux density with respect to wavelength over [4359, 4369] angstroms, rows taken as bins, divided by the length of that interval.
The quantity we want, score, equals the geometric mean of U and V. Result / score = 6.04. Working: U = 5.73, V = 6.36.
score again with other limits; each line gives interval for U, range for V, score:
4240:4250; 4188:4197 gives 5.68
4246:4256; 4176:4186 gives 5.66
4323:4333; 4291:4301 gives 5.52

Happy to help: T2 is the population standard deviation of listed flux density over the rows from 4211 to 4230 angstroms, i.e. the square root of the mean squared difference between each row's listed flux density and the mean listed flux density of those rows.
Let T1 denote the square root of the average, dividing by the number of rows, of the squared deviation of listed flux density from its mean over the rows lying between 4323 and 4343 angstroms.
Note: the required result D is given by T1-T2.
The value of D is 0.31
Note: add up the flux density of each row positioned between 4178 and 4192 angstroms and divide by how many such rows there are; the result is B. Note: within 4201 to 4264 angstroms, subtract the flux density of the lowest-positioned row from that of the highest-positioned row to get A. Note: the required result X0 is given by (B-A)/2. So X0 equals 3.0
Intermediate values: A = -0.3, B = 5.63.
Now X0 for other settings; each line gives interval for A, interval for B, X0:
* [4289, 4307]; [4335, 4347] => 2.7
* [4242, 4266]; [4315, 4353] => 2.7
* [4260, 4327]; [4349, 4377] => 3.4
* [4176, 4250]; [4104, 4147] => 2.4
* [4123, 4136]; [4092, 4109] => 2.1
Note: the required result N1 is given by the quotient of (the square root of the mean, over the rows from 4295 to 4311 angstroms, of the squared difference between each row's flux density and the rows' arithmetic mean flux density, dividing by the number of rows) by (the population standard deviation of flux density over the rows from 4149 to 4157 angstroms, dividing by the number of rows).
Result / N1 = 0.52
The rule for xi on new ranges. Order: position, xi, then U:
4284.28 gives 7.31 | 5.379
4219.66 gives 7.75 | 5.959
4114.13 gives 7.01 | 5.023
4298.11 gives 7.04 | 5.061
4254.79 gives 7.99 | 6.294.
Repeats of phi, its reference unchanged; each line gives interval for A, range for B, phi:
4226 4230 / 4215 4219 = 27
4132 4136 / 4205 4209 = 52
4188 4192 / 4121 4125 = 30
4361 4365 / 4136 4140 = 76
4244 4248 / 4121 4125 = 45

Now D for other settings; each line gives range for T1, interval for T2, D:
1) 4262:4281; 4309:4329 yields -0.33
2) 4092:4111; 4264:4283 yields 0.19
